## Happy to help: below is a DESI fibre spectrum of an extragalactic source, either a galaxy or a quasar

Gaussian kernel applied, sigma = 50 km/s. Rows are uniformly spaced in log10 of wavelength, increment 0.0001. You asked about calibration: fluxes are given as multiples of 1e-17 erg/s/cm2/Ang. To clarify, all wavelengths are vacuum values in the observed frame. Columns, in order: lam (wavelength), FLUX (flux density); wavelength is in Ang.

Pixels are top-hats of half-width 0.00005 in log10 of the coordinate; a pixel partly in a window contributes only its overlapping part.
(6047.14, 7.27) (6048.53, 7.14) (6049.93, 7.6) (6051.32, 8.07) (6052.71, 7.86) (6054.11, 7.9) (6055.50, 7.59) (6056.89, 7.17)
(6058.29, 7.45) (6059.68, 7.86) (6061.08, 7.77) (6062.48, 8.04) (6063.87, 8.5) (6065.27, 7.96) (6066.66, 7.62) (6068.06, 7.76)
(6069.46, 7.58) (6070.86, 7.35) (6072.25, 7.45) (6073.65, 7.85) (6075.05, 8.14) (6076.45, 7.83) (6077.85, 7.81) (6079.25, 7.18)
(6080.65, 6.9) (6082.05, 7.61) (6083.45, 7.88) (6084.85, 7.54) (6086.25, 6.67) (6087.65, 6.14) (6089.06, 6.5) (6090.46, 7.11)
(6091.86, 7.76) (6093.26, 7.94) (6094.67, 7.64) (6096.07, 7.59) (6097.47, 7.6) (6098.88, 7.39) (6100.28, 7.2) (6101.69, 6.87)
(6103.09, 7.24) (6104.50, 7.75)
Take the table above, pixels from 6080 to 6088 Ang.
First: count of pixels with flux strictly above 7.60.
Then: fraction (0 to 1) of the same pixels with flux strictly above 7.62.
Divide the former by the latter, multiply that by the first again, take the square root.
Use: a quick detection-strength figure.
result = 4.9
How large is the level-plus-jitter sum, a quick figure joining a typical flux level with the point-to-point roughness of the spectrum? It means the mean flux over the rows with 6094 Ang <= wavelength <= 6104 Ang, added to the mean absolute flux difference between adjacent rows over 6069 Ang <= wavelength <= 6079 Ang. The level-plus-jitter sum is 7.59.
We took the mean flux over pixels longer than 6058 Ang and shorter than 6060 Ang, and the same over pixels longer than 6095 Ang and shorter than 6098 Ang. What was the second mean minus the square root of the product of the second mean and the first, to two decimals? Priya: -0.03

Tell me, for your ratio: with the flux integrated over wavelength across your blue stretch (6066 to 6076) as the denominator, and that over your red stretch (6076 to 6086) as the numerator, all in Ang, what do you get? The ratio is 0.98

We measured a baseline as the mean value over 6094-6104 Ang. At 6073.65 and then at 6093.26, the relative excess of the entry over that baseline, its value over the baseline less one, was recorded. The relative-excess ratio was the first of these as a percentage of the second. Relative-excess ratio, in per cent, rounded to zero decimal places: 84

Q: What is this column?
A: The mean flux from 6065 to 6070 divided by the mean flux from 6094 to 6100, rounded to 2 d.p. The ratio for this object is 1.02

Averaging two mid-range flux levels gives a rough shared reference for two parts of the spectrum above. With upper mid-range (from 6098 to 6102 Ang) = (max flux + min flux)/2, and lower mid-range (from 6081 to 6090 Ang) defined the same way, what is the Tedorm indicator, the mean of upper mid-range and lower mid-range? 7.07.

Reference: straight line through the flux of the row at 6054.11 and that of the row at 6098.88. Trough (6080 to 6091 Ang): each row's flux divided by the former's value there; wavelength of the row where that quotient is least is 6087.65 Ang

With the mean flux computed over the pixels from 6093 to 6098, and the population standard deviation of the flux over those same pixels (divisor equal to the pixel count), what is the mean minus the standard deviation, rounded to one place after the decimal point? 7.5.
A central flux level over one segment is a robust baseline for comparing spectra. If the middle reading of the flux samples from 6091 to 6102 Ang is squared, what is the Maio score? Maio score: 57.7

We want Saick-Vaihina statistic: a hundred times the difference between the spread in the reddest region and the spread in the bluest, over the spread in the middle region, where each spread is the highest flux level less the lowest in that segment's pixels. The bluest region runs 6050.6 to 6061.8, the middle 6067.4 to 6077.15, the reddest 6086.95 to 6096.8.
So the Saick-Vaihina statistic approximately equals 114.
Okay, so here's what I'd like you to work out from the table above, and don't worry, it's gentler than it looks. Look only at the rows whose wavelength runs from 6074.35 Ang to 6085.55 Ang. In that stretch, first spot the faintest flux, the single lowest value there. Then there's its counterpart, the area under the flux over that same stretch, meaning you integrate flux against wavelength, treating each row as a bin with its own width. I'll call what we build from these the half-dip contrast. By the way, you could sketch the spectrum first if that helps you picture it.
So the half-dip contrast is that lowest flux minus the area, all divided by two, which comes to -39.2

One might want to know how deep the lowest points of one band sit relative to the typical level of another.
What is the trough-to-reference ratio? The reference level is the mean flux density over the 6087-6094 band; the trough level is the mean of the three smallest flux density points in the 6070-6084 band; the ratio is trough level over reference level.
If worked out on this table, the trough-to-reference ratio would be 1.01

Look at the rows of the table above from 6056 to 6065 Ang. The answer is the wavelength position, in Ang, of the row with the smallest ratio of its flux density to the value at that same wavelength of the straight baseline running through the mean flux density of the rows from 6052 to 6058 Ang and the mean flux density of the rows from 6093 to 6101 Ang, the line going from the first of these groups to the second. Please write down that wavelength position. 6056.89 Ang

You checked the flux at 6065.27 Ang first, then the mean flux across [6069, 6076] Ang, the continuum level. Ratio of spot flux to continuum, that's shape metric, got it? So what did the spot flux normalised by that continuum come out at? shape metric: 1.04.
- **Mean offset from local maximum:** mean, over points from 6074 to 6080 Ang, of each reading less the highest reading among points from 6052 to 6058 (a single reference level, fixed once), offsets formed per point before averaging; -0.16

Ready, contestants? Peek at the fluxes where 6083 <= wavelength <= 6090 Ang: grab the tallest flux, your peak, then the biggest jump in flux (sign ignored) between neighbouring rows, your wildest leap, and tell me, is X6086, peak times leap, 6.9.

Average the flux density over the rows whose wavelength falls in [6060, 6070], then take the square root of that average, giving 2.81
